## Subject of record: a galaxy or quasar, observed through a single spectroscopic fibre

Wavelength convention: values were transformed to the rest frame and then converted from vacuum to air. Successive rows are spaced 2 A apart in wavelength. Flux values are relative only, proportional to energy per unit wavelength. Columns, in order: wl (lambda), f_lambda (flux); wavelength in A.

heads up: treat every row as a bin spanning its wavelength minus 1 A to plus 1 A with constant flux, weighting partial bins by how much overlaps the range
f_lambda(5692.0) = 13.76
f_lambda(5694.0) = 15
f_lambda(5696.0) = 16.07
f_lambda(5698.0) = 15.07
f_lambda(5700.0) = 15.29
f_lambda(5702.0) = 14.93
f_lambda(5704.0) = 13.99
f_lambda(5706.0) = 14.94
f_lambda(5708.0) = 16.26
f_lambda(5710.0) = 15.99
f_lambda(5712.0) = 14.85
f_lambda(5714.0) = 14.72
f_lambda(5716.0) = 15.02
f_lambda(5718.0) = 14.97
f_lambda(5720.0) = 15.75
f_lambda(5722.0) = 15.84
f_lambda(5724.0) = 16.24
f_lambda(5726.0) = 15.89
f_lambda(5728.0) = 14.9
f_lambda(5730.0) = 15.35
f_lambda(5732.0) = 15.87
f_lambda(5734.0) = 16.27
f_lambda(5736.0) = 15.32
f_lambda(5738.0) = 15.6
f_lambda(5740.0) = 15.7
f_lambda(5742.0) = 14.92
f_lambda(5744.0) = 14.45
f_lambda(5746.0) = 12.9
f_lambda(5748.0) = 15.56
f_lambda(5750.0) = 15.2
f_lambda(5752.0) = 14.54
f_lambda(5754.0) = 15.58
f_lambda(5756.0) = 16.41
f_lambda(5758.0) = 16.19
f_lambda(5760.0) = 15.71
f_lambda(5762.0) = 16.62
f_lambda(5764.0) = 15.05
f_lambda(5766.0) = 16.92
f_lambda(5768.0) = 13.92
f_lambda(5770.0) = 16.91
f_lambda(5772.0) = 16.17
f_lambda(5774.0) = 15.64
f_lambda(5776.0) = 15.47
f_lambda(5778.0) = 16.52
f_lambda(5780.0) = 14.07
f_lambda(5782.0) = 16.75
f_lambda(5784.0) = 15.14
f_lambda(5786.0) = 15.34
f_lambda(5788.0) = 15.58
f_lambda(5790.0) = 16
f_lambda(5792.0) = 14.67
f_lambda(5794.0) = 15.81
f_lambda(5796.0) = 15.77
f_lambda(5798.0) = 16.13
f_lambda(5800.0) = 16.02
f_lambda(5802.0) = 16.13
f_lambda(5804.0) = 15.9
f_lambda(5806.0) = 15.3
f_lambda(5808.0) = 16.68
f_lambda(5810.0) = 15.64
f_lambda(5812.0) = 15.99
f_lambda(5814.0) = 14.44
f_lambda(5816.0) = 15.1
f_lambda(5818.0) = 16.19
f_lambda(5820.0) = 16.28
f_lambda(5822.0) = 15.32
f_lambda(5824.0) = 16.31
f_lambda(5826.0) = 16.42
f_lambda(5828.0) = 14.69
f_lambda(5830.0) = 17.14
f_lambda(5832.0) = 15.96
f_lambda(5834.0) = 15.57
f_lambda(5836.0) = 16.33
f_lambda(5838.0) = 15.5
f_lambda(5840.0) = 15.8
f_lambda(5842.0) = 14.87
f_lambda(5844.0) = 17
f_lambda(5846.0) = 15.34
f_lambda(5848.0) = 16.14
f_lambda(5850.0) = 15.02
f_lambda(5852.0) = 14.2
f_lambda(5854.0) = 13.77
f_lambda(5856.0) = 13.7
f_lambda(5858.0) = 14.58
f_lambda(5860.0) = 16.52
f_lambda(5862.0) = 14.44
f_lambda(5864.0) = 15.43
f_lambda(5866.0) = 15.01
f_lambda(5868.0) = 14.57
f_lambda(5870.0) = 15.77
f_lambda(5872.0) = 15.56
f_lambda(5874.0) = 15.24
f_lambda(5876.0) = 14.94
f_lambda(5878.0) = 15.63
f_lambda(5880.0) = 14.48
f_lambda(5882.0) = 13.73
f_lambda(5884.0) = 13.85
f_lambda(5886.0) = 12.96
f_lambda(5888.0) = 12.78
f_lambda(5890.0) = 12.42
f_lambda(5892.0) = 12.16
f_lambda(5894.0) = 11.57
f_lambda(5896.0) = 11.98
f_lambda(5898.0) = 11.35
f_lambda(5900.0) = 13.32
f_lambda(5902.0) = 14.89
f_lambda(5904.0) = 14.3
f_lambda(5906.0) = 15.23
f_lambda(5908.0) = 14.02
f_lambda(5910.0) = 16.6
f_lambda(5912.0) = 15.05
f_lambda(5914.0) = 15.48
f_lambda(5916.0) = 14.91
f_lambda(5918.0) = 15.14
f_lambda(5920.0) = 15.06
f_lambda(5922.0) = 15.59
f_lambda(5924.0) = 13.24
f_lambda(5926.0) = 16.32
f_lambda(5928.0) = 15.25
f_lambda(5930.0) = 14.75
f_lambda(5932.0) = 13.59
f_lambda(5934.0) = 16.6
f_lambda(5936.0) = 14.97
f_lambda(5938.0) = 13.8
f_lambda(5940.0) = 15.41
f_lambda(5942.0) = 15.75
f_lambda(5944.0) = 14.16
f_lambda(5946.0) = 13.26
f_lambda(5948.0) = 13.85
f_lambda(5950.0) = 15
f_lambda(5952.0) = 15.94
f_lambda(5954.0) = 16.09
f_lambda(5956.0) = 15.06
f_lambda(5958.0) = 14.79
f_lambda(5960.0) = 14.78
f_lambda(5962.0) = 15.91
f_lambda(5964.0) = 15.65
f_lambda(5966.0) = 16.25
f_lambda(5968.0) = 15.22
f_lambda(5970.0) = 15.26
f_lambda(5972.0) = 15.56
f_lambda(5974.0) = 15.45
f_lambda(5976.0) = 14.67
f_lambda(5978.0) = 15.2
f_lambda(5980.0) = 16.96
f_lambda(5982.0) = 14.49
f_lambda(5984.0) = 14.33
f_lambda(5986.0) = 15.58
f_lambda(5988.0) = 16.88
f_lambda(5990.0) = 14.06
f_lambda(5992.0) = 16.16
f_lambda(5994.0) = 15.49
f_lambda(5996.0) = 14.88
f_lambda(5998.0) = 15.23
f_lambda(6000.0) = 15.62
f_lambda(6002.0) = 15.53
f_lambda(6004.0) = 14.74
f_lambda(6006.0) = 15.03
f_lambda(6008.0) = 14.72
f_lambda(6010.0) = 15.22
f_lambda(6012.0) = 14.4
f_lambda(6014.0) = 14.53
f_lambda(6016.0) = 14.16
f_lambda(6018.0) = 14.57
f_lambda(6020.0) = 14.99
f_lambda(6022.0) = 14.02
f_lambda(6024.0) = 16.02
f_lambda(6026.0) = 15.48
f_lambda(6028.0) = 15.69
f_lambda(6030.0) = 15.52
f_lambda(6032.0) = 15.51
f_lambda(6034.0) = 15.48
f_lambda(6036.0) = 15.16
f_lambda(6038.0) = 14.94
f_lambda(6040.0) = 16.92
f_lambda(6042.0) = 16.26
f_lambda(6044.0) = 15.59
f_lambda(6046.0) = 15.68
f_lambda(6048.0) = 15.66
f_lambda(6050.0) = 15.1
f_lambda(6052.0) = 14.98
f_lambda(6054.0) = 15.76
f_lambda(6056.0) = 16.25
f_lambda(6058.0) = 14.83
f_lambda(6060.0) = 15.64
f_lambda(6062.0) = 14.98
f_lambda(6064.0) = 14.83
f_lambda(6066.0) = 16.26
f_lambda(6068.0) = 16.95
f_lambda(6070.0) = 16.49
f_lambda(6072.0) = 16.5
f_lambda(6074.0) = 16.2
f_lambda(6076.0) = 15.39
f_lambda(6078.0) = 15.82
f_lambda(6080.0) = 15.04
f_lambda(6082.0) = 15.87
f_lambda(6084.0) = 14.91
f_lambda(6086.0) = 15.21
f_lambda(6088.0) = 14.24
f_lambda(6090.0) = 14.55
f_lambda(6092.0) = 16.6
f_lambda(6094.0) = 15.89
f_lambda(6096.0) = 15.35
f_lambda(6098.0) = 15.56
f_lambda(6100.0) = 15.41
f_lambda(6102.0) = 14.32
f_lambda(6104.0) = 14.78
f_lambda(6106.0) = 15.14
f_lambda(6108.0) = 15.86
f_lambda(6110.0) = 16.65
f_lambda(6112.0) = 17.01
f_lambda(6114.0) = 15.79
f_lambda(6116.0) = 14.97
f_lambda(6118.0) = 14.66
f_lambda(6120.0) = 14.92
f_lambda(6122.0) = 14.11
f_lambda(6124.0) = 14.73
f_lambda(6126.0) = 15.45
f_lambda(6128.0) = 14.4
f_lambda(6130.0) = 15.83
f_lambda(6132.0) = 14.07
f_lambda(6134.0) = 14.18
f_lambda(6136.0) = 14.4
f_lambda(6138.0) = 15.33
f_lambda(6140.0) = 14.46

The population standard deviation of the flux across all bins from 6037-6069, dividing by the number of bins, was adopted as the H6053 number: 0.68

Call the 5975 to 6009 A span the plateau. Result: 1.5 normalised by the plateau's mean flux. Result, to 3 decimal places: 0.098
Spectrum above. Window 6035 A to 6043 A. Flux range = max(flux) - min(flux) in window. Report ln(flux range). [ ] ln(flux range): 0.68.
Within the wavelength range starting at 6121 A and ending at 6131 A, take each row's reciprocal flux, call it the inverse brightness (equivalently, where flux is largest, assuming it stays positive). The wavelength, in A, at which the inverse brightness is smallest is 6130.0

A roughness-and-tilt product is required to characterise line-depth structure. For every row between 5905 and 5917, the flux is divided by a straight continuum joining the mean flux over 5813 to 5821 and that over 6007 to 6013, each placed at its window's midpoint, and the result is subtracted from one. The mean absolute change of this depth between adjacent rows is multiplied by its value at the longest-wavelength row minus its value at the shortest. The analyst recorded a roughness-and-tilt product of 0.0016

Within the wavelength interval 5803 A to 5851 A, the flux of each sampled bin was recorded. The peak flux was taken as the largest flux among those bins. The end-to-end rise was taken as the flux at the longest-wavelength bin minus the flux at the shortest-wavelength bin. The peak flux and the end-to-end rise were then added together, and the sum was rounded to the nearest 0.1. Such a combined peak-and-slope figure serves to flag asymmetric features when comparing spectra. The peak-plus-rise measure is 16.3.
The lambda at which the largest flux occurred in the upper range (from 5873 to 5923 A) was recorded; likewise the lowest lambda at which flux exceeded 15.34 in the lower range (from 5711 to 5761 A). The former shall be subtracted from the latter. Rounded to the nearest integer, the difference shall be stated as -190 A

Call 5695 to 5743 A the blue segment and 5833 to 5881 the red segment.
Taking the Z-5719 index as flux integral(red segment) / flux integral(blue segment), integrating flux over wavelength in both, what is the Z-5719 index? 0.99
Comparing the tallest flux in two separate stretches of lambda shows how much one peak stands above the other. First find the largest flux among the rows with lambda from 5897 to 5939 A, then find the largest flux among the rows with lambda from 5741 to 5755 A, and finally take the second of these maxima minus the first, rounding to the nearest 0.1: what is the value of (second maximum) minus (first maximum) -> -1.0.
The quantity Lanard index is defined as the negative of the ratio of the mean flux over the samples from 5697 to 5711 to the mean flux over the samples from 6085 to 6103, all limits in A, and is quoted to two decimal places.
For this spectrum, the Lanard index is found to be -1.00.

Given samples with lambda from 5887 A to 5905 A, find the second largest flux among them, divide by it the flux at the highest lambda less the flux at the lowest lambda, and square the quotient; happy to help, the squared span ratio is 0.011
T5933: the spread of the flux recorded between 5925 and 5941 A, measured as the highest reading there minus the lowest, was 3.0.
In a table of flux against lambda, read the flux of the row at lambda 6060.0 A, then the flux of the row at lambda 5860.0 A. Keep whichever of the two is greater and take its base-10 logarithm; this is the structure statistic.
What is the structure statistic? 1.22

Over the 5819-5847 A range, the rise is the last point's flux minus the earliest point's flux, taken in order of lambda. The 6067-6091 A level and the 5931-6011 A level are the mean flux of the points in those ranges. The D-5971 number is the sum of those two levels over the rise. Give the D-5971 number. -33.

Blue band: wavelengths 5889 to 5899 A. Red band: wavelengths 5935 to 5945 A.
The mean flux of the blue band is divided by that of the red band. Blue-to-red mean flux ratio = 0.803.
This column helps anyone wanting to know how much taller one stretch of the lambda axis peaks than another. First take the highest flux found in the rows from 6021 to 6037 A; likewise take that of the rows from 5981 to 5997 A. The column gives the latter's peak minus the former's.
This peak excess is 0.9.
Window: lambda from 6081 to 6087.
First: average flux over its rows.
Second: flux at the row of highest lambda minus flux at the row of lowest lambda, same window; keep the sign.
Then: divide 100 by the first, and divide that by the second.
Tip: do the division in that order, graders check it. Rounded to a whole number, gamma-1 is -10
